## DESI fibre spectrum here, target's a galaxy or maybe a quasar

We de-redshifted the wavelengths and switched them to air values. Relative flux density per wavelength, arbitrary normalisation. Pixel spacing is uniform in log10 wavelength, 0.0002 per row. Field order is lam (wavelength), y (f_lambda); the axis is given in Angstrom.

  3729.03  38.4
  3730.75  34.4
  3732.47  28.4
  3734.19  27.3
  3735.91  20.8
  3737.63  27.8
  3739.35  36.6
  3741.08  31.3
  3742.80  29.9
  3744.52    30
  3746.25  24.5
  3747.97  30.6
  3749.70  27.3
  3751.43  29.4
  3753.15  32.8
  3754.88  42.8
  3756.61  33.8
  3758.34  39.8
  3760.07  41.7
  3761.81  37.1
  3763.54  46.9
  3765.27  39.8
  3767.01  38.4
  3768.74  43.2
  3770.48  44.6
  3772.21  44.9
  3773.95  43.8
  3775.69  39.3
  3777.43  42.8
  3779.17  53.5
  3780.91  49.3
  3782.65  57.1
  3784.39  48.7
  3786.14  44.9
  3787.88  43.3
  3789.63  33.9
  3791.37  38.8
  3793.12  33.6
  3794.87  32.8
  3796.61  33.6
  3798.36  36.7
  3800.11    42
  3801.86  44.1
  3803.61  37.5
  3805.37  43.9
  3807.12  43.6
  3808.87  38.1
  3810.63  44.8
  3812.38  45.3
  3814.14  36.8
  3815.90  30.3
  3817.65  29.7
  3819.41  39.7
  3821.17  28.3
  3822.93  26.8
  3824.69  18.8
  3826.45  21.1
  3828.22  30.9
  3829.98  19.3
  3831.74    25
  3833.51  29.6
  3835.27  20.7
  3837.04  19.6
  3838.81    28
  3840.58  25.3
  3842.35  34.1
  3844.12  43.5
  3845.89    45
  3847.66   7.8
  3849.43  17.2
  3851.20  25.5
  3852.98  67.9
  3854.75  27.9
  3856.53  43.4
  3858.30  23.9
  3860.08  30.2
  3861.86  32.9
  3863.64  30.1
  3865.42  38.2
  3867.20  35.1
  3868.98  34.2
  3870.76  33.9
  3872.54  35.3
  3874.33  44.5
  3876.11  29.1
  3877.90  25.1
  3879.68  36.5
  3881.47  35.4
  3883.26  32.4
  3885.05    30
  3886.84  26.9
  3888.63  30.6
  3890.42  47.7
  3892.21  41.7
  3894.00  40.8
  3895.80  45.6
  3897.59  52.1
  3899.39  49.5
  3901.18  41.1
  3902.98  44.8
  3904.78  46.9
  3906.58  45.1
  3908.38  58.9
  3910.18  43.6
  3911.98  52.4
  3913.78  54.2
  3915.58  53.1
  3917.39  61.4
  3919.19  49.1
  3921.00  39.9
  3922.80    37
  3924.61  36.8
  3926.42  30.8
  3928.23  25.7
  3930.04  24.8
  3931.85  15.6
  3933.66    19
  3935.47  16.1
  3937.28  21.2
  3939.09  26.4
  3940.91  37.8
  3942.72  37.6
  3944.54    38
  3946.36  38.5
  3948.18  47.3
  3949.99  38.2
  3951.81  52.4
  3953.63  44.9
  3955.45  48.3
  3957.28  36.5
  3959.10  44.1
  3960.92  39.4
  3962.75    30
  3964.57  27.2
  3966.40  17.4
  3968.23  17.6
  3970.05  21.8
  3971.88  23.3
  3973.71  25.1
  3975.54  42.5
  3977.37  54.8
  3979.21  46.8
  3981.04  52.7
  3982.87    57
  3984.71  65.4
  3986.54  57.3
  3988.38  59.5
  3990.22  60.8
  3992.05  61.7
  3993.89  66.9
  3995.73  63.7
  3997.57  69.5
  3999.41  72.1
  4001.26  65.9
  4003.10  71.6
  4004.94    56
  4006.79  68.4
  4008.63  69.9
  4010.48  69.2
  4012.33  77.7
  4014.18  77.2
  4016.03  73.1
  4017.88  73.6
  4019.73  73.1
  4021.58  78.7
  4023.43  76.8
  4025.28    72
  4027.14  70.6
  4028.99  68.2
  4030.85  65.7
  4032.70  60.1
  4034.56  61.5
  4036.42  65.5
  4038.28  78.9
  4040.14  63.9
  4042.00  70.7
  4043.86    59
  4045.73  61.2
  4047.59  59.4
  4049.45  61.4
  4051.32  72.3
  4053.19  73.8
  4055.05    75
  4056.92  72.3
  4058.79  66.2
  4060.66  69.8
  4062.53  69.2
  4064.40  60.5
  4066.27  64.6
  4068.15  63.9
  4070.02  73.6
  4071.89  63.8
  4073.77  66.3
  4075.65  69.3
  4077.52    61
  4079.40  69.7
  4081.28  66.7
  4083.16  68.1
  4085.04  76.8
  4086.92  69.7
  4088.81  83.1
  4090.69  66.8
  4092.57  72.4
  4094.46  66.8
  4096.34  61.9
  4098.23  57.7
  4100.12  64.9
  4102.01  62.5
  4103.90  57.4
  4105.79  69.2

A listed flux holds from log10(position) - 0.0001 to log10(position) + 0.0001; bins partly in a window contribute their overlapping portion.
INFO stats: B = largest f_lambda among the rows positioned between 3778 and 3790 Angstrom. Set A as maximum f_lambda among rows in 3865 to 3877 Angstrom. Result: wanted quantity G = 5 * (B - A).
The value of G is 63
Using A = 44.5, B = 57.1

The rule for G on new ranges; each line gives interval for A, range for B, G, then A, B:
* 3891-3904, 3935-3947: -68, 52.1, 38.5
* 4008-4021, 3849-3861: -49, 77.7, 67.9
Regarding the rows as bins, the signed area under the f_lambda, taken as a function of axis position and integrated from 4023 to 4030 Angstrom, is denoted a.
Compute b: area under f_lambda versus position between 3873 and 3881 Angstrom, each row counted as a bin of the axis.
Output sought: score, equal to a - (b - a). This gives 729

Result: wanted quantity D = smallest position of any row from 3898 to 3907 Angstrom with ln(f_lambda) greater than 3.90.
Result 3899.39 Angstrom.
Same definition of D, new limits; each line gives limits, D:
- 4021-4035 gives 4021.58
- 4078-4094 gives 4079.40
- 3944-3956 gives 3951.81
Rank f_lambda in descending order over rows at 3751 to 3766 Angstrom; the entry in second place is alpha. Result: 42.8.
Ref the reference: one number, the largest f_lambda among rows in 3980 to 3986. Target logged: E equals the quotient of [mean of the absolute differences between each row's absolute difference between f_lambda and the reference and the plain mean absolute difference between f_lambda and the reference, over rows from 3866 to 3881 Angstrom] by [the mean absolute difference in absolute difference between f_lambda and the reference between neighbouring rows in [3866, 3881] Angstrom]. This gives 0.60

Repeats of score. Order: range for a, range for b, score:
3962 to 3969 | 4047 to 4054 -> -147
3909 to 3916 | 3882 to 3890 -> 464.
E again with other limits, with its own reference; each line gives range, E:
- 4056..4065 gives 0.52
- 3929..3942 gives 0.92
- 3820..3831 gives 0.67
